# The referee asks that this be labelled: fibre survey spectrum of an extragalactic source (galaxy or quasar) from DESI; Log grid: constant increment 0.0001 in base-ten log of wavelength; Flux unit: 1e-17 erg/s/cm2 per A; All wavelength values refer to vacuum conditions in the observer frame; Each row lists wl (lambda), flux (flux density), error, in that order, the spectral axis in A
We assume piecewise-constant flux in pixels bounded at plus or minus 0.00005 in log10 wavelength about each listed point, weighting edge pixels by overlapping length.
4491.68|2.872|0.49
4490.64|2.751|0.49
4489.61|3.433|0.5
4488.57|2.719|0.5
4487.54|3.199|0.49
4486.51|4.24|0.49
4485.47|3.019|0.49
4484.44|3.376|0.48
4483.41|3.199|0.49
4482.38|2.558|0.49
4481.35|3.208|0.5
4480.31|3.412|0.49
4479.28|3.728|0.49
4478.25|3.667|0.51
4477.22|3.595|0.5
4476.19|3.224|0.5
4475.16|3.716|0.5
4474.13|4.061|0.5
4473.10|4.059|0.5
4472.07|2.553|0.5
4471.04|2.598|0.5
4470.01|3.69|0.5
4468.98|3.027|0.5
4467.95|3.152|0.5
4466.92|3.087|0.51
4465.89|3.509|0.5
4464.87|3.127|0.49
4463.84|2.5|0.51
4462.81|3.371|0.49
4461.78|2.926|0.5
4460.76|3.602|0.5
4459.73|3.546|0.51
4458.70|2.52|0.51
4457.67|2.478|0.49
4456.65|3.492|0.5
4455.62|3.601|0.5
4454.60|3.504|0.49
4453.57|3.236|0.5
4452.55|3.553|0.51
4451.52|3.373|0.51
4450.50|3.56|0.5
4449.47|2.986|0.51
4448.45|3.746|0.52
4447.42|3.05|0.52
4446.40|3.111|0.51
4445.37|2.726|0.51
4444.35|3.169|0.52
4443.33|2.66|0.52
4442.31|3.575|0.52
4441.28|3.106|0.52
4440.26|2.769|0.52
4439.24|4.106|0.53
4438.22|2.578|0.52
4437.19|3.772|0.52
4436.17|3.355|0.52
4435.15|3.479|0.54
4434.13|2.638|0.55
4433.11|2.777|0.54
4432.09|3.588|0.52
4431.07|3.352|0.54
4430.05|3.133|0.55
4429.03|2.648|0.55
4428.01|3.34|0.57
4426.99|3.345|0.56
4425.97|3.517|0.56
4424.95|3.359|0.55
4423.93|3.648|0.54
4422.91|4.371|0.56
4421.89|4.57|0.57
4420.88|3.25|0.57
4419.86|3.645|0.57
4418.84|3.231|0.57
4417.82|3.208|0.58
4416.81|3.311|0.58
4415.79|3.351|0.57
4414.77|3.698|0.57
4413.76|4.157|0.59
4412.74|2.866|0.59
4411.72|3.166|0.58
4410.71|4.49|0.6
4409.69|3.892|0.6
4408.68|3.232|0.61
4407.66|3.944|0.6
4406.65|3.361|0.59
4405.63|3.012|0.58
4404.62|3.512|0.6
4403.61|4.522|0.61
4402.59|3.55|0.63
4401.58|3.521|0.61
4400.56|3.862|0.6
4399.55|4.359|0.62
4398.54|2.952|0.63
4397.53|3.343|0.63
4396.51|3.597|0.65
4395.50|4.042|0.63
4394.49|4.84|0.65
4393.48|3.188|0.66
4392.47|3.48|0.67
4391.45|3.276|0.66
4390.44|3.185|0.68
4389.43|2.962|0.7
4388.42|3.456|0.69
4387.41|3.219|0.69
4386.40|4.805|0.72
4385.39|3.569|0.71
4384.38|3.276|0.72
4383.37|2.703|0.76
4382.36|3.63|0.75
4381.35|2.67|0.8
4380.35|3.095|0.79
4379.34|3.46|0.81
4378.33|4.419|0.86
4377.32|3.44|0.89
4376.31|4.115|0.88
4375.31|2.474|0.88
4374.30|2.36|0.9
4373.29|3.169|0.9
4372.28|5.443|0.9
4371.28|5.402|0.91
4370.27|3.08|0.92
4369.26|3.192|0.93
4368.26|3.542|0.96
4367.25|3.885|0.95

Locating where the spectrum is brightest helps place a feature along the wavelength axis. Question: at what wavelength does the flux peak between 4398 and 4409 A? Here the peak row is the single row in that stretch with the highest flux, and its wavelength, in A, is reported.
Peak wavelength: 4403.61 A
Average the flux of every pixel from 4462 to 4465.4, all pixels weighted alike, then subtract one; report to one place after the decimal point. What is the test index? 2.0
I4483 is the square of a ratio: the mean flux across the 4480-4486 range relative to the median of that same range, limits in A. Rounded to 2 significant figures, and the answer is 0.95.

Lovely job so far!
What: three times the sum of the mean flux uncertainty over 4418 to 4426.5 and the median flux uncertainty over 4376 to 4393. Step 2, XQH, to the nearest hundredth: 3.84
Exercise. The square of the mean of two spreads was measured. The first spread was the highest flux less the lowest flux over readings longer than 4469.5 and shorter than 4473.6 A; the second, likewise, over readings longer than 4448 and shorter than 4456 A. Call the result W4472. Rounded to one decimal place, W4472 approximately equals 1.3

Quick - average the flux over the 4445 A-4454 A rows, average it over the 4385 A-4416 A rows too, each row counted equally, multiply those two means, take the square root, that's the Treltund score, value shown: 3.44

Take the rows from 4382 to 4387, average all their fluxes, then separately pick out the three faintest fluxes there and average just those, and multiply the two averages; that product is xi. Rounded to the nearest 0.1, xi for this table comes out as 11.4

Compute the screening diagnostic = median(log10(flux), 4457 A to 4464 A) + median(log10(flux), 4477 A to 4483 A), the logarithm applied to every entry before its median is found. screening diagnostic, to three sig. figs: 1.01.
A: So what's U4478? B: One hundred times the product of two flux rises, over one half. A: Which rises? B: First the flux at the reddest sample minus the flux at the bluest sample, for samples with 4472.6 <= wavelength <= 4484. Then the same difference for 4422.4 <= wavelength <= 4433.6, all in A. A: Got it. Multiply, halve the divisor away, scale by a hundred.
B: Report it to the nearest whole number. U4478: 274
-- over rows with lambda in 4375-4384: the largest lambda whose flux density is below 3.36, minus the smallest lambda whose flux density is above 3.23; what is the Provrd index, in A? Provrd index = 7.1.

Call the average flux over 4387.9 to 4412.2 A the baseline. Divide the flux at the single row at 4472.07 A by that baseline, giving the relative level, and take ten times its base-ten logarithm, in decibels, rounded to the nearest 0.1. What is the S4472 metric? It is -1.5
